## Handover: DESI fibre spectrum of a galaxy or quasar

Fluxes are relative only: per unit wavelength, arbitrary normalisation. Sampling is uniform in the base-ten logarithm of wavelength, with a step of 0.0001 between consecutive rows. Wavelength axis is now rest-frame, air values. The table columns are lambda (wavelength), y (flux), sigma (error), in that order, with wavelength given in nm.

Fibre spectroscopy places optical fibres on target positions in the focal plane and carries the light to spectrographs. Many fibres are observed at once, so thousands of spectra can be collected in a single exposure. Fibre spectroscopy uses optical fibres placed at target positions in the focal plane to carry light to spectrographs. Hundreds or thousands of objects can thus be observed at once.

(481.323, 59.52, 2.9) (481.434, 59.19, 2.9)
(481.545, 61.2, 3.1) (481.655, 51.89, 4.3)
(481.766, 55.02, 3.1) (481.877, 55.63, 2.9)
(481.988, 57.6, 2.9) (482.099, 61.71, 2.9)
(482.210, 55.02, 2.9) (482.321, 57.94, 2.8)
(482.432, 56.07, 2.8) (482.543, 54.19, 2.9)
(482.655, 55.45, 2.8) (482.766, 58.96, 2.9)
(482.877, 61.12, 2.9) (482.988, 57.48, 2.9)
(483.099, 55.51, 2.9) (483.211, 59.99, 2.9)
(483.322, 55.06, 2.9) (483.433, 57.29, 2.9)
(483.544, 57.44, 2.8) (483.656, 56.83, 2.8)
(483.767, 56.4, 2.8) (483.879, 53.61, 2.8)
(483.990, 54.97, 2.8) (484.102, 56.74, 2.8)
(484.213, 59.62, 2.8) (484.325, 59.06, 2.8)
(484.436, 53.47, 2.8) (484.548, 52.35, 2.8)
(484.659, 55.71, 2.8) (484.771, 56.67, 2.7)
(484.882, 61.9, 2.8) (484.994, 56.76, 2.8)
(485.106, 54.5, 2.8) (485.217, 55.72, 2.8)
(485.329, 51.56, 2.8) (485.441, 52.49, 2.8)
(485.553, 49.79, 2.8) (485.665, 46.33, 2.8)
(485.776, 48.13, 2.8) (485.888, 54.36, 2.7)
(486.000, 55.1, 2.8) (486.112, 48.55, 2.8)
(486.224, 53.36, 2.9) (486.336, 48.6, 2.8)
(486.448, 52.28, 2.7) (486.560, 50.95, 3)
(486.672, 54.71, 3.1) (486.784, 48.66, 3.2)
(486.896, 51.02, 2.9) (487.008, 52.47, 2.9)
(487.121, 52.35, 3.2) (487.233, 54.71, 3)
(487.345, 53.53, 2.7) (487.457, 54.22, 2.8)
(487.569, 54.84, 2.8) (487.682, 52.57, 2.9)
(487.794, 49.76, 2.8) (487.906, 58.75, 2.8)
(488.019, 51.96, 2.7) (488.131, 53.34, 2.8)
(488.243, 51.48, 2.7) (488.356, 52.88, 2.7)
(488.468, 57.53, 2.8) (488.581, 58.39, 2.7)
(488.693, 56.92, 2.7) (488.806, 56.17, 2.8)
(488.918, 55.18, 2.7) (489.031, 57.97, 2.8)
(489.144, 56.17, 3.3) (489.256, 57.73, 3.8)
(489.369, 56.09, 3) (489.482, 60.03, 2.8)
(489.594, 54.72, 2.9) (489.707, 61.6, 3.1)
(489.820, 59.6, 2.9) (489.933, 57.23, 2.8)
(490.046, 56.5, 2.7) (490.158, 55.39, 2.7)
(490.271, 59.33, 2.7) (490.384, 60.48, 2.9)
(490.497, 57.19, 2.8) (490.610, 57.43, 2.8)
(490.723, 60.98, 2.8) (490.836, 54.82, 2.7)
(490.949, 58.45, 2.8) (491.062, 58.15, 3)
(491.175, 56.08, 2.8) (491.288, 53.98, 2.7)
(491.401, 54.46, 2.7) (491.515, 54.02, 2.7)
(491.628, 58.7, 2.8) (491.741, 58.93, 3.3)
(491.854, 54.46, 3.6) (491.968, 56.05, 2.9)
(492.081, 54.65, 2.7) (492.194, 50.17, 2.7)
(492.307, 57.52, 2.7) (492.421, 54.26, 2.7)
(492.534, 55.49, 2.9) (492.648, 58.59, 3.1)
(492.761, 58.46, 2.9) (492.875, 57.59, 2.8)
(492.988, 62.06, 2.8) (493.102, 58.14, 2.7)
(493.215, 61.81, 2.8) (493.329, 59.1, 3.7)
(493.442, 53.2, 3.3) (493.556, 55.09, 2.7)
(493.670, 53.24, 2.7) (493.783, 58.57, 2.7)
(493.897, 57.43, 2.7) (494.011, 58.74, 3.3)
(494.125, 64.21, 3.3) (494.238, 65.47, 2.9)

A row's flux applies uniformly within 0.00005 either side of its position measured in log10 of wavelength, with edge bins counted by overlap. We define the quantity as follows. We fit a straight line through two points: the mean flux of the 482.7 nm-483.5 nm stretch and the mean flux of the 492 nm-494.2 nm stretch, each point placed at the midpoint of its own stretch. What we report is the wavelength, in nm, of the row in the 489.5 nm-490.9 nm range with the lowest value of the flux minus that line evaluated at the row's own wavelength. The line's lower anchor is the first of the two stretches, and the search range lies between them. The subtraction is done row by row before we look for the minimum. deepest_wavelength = 489.594 nm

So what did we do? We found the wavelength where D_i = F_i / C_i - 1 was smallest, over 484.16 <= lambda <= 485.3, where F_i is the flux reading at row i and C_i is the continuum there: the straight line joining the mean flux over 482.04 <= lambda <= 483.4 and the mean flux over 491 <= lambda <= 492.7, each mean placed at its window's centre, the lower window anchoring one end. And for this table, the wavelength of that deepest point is 484.548 nm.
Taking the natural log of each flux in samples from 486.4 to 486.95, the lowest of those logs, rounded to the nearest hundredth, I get 3.88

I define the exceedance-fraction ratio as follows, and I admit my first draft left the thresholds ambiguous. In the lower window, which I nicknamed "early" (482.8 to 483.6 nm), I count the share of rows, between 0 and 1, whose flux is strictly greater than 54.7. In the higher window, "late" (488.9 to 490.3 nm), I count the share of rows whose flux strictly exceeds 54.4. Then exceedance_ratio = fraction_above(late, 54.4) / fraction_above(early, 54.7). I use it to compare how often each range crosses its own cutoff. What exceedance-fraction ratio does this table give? 1.00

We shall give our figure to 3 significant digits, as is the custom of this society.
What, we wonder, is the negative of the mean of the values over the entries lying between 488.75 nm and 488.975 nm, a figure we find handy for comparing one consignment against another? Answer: -55.7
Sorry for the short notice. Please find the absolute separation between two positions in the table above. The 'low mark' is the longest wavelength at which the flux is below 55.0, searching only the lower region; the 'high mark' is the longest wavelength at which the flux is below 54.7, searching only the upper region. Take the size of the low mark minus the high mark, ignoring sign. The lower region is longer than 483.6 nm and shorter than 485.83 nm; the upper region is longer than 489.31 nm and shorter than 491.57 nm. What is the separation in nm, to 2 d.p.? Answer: 5.74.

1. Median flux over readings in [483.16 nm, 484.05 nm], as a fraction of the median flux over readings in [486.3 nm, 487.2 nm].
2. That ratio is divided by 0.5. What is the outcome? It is 2.19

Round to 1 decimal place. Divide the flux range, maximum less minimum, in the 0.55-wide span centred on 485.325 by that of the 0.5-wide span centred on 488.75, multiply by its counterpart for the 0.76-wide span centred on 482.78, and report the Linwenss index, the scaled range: 12.8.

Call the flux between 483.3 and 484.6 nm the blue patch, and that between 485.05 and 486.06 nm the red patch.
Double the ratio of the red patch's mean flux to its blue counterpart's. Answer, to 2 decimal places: 1.85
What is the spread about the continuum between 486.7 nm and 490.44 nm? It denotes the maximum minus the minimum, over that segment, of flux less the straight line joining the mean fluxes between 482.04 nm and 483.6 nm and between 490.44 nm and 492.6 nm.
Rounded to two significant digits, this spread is 13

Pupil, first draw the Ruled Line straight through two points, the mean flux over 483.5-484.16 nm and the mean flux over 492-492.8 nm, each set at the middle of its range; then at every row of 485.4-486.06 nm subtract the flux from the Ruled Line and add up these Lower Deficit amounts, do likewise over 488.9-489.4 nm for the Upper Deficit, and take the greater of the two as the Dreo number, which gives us 29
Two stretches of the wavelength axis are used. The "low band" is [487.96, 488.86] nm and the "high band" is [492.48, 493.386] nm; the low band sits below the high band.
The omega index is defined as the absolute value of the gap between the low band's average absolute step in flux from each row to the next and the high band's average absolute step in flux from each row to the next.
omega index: 0.93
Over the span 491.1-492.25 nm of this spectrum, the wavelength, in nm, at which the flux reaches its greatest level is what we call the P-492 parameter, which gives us 491.741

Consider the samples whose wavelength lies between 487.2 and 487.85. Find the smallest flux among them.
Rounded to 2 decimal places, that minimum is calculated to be 49.76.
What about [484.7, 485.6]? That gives 49.79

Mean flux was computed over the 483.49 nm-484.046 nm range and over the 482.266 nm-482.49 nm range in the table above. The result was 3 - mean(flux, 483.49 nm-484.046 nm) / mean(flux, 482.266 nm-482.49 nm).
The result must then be 2.02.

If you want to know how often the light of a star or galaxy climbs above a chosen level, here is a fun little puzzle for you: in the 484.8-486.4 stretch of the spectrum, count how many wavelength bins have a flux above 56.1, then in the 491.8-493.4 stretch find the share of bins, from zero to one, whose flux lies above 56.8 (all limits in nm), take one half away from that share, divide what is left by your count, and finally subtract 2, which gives -1.96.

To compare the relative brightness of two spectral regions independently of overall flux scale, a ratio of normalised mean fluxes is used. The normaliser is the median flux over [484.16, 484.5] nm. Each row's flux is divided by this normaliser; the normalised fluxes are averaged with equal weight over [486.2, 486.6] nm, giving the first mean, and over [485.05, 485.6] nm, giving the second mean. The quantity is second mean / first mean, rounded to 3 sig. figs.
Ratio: 1.03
